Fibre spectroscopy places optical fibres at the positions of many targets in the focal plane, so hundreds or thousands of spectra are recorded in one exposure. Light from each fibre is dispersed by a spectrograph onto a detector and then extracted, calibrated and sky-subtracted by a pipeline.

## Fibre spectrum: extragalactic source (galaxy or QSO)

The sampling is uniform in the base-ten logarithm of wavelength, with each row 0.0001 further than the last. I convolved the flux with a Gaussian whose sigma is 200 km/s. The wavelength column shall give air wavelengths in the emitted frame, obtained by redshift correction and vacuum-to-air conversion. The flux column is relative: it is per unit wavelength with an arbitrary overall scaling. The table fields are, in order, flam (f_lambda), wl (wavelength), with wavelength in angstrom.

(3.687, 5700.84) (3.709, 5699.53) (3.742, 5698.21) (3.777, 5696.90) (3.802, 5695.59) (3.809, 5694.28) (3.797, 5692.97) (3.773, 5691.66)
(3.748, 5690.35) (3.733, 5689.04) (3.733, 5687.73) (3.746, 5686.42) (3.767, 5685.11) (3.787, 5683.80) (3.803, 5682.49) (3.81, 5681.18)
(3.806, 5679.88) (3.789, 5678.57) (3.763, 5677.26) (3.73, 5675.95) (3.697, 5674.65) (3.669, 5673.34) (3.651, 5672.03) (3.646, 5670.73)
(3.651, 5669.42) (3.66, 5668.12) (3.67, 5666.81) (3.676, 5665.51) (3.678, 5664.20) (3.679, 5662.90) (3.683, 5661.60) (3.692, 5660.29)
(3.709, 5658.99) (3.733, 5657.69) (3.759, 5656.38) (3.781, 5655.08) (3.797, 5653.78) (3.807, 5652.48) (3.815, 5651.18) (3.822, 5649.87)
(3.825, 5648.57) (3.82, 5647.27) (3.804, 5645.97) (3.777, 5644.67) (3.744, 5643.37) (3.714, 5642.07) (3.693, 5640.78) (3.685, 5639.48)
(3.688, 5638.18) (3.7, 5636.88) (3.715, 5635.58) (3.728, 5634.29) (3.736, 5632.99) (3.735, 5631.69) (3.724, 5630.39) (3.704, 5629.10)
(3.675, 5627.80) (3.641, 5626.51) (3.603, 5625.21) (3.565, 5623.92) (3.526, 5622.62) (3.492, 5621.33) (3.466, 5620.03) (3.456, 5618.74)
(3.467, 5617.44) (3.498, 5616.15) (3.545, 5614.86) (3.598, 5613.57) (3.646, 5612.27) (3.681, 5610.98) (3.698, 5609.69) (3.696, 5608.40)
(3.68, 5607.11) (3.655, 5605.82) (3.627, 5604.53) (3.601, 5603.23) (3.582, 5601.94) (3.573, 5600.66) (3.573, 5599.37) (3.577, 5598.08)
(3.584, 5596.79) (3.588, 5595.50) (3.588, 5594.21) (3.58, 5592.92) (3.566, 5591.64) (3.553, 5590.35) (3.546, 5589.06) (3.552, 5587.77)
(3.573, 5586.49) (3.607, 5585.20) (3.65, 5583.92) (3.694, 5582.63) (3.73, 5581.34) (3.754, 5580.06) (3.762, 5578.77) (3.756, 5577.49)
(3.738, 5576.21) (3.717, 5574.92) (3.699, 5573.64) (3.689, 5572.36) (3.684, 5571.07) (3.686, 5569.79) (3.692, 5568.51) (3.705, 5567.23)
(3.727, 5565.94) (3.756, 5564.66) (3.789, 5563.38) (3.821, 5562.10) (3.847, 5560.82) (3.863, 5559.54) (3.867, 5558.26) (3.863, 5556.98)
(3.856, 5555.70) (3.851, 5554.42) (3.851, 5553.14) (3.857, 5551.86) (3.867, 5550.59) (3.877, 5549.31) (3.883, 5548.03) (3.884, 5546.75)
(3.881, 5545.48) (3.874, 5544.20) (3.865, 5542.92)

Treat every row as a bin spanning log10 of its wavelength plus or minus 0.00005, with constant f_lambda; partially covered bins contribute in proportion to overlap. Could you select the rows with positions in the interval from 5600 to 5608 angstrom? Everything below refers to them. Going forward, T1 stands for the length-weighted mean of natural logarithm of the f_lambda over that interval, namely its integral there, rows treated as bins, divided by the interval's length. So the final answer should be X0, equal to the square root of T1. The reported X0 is 1.13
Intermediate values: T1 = 1.29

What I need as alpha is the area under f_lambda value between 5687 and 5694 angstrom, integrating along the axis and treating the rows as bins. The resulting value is 26.3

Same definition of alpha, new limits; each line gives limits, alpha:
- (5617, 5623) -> 20.9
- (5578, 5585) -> 26.0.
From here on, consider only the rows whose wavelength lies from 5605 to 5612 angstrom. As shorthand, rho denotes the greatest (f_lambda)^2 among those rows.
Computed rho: 13.7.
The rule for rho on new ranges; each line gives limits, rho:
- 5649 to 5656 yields 14.6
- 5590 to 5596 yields 12.9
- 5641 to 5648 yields 14.6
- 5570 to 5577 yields 14.0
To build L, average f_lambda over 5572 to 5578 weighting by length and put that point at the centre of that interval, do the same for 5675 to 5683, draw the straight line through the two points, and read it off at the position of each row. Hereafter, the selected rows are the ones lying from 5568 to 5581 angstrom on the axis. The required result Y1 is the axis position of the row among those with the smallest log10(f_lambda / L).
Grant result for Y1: 5571.07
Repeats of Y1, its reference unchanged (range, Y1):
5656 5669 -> 5668.12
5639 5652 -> 5639.48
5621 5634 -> 5621.33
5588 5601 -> 5589.06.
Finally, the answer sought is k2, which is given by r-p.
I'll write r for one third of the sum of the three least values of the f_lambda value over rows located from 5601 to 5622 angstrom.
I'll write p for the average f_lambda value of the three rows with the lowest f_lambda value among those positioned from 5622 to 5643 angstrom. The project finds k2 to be -0.10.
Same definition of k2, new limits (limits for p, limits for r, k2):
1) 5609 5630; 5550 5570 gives 0.23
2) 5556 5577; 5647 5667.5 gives -0.01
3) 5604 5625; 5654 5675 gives 0.19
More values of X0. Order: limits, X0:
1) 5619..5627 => 1.12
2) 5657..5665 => 1.14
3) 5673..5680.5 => 1.15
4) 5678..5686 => 1.15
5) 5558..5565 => 1.16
